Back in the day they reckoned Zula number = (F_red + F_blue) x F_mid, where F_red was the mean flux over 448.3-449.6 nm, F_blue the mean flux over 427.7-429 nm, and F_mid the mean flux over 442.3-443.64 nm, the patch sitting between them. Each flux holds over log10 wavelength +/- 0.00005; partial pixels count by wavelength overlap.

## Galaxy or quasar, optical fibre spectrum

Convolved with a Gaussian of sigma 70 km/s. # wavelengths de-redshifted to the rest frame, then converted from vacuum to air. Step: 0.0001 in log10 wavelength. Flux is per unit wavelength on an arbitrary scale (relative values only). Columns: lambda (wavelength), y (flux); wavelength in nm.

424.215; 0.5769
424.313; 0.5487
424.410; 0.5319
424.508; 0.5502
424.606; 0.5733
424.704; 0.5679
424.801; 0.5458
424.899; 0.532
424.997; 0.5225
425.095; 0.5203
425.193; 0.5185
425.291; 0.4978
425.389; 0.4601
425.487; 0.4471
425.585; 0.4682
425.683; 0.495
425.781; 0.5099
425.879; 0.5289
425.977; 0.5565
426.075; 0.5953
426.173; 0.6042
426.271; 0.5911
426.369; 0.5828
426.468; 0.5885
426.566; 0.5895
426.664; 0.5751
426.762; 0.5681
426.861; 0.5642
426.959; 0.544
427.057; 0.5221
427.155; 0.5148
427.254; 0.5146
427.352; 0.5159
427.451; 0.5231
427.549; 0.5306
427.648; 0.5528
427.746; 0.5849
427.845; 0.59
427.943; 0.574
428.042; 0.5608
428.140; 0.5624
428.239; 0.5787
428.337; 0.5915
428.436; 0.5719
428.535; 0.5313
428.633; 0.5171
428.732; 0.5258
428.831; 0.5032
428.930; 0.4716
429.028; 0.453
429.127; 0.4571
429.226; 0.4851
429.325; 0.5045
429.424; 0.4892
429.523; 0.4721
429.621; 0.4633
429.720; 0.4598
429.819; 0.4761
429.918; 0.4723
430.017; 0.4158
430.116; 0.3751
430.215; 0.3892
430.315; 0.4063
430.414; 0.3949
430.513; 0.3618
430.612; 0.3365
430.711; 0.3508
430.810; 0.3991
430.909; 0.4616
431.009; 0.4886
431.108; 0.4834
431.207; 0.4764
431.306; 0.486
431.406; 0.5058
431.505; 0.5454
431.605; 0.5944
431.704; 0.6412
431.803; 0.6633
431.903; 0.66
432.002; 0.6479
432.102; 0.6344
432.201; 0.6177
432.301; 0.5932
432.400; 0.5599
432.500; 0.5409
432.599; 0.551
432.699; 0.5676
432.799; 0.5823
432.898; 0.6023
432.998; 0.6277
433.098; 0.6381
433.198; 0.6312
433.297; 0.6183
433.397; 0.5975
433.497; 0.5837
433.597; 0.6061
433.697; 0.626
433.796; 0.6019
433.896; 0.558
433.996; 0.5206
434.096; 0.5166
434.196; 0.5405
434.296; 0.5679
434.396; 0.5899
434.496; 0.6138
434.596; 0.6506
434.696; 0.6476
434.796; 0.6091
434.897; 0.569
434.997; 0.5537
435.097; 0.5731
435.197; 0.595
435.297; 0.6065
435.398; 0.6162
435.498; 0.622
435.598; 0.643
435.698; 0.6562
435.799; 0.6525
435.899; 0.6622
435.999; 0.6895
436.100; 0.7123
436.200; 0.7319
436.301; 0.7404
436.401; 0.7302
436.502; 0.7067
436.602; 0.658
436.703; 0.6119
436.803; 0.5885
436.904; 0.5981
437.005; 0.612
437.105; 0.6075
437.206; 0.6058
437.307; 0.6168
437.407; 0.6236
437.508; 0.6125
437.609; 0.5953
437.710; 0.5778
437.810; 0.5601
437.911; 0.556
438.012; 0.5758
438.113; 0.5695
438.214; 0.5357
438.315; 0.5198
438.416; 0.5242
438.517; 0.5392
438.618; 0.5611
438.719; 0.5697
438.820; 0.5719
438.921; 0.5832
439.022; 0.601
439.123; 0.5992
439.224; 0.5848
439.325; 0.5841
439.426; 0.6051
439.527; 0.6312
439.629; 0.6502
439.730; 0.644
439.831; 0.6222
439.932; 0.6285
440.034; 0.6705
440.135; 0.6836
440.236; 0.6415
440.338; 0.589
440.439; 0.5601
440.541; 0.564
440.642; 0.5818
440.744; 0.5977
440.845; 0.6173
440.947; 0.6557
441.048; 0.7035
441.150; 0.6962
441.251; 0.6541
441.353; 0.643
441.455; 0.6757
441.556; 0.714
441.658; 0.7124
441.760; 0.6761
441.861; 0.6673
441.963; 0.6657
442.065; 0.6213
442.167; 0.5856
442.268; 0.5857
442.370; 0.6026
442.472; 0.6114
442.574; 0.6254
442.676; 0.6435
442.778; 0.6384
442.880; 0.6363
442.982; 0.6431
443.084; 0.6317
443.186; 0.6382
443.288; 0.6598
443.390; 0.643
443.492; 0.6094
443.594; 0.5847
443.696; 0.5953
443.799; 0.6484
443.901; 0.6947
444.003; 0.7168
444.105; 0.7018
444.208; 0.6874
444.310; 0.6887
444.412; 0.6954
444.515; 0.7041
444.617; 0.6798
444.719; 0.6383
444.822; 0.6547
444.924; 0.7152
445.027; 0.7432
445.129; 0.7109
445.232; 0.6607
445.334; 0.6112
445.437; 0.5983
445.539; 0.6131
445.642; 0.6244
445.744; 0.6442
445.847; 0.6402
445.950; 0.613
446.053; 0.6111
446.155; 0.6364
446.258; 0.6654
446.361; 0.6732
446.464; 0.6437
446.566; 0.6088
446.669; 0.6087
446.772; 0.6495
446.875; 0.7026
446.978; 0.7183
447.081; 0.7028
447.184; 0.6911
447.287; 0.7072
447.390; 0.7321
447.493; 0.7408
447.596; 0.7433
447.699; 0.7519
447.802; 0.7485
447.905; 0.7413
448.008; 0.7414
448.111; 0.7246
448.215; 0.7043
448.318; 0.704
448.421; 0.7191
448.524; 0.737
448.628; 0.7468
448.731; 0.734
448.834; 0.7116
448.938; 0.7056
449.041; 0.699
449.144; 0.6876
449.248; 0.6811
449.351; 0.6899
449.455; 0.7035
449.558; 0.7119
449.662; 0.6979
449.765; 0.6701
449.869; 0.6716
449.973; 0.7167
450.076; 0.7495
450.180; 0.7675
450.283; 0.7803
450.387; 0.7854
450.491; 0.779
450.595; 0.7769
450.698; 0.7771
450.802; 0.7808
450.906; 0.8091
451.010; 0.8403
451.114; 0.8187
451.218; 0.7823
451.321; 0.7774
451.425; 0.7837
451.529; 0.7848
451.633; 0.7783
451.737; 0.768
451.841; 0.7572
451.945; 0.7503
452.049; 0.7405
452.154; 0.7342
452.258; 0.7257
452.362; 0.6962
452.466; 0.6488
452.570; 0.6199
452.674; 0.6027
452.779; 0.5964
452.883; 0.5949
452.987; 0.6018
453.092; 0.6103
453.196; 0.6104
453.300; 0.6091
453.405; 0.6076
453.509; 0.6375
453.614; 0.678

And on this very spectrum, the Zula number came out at 0.79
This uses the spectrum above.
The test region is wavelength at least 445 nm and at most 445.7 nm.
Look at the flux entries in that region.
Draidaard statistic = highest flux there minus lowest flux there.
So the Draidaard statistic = 0.145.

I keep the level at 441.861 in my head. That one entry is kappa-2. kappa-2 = 0.6673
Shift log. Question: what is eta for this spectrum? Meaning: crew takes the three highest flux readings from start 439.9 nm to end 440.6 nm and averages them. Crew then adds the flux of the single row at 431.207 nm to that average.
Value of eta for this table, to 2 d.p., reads 1.14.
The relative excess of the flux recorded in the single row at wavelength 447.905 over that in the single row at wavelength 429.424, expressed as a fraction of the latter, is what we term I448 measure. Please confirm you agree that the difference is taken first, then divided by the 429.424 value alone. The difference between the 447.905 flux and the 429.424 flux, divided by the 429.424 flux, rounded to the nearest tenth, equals 0.5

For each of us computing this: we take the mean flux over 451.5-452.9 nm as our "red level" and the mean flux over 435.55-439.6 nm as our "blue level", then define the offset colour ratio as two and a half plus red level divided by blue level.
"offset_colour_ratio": 3.64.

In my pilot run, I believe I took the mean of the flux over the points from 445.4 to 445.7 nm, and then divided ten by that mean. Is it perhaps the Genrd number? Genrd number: 16.3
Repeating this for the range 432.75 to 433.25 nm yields 16.2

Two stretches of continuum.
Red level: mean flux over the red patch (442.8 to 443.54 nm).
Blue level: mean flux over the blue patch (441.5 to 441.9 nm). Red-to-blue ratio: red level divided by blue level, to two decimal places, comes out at 0.92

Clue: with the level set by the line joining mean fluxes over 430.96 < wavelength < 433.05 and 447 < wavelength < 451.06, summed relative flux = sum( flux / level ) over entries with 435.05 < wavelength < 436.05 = 10.4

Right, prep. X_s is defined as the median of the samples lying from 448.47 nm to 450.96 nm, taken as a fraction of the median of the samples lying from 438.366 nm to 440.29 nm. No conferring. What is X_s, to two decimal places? 1.21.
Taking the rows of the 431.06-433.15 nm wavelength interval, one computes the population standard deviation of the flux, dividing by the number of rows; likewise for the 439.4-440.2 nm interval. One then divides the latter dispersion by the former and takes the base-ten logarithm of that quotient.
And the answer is -0.4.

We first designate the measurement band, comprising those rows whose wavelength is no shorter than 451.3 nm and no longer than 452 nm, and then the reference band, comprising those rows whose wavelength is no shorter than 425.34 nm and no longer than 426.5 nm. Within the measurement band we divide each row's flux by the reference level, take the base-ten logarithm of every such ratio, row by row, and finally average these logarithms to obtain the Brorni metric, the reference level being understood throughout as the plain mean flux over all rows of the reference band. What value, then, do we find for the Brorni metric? 0.16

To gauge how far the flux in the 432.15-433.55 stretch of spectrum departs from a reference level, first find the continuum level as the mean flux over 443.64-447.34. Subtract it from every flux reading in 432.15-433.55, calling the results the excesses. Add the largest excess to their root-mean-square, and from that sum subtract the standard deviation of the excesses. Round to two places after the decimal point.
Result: 0.02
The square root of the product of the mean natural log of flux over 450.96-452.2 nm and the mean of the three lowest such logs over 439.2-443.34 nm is 0.38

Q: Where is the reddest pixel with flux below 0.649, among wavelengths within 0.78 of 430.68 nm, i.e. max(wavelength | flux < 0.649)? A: 431.406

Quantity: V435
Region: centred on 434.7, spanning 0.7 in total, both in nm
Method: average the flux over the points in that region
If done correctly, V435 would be 0.60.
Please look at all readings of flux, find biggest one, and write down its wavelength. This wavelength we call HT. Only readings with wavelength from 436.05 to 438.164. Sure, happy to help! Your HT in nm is 436.301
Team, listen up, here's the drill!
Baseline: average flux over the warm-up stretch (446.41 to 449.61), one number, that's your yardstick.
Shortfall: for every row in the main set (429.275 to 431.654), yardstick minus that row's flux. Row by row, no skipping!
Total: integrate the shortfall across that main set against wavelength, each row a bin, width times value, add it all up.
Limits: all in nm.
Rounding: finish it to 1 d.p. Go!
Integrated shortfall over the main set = 0.6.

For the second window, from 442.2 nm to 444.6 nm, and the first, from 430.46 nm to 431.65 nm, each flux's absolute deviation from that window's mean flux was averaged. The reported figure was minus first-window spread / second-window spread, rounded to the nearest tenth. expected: -2.0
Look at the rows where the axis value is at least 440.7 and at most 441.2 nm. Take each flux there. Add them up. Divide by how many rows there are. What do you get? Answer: 0.65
